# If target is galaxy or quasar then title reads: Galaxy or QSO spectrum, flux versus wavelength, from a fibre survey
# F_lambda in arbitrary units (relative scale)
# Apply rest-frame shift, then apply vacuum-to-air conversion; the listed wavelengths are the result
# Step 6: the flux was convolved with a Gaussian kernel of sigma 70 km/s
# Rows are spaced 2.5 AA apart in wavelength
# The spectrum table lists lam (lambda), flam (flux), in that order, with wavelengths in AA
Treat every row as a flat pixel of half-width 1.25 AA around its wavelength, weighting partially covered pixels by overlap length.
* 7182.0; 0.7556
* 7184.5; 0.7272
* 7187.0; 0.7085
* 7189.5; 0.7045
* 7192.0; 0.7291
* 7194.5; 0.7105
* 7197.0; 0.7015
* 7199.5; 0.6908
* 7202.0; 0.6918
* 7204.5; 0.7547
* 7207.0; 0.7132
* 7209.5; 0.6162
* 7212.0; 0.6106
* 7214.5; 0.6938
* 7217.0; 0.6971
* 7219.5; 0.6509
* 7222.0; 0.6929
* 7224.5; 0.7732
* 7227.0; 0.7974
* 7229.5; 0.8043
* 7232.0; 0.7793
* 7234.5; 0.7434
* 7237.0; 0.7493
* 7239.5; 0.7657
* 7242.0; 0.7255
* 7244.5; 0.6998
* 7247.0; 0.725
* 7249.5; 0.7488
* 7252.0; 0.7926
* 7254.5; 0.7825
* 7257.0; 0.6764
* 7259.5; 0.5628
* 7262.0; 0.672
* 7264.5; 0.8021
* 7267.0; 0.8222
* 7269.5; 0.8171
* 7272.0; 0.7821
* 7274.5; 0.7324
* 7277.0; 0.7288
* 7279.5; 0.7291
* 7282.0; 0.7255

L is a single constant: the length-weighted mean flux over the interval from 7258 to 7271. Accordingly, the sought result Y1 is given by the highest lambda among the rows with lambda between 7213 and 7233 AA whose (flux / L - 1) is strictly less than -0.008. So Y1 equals 7222.0 AA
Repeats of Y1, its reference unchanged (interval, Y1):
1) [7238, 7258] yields 7257.0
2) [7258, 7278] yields 7277.0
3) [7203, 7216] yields 7214.5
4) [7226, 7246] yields 7244.5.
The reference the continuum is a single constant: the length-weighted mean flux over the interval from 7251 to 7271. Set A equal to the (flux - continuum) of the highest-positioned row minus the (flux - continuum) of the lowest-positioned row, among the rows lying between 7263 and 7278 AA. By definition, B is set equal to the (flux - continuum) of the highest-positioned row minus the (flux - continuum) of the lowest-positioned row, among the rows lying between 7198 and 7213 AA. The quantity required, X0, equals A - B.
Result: 0.01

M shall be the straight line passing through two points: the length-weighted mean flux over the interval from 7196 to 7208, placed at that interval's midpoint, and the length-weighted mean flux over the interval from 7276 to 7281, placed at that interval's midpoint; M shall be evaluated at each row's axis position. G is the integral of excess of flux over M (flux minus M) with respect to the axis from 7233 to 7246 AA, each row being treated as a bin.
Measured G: 0.2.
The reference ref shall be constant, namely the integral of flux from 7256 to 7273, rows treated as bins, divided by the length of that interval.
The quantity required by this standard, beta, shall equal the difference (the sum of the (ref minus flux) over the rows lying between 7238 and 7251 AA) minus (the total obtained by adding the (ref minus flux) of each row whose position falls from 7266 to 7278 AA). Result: 0.2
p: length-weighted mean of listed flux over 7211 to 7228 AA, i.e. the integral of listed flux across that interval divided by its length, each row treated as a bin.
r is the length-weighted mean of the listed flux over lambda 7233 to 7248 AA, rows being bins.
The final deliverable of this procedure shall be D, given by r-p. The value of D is 0.03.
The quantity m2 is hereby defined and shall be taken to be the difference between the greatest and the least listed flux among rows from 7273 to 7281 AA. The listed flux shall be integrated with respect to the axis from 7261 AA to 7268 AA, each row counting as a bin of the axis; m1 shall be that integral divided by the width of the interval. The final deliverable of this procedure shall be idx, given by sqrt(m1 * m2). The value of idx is 0.05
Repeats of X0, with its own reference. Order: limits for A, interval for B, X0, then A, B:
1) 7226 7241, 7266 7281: 0.06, -0.03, -0.09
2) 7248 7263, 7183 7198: -0.05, -0.08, -0.03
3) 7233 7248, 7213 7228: -0.12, -0.02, 0.10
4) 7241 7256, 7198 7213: 0.14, 0.06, -0.08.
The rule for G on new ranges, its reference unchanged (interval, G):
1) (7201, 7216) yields -0.5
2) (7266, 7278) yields 0.6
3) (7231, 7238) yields 0.3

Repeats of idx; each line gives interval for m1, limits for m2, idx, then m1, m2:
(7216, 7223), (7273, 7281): 0.05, 0.68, 0.00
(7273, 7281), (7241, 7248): 0.14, 0.73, 0.03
